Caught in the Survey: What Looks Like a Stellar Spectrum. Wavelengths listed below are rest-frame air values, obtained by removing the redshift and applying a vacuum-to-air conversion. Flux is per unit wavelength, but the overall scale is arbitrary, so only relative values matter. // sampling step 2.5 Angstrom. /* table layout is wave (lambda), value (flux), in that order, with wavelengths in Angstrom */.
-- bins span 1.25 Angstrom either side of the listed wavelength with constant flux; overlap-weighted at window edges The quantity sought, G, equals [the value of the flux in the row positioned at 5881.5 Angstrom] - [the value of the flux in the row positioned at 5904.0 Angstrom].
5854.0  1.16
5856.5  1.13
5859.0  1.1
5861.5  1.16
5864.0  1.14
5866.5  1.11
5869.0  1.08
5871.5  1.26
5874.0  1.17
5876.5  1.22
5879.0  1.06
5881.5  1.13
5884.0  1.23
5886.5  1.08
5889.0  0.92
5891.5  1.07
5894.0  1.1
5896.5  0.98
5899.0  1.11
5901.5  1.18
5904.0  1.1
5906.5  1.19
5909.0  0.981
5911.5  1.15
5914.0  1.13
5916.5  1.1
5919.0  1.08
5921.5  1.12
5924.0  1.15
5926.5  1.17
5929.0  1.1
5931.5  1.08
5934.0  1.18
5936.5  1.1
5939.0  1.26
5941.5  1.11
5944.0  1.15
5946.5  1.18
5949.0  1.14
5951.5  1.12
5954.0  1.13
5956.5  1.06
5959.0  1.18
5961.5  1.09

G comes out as 0.03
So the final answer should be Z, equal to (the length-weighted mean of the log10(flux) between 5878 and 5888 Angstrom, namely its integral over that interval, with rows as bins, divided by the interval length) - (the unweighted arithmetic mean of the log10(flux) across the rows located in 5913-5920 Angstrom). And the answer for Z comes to 0.006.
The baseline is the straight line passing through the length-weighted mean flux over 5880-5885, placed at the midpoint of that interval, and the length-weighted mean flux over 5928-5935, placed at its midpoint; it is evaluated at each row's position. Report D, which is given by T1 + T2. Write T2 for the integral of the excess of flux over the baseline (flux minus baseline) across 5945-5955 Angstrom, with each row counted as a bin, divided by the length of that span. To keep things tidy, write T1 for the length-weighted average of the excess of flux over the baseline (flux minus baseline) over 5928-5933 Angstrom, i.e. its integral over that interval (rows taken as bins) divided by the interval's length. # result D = 0.019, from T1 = -0.03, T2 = 0.044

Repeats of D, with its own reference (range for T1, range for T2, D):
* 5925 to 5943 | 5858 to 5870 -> -0.045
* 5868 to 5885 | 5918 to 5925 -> -0.026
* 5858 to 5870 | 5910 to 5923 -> -0.093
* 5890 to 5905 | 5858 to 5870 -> -0.141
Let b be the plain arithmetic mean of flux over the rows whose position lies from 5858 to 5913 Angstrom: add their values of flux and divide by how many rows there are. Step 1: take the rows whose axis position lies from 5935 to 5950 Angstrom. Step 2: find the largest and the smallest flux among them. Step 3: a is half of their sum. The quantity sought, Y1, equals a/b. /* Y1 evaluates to 1.06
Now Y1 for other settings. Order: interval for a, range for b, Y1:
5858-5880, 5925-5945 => 1.01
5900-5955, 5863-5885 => 0.97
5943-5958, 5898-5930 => 1.00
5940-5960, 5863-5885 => 0.97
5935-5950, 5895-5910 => 1.08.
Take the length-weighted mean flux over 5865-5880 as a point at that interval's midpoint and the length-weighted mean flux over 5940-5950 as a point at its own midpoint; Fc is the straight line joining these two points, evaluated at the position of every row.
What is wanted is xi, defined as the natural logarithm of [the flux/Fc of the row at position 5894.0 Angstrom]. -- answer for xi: -0.045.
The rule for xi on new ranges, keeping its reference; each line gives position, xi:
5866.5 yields -0.037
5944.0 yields 0.002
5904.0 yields -0.044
